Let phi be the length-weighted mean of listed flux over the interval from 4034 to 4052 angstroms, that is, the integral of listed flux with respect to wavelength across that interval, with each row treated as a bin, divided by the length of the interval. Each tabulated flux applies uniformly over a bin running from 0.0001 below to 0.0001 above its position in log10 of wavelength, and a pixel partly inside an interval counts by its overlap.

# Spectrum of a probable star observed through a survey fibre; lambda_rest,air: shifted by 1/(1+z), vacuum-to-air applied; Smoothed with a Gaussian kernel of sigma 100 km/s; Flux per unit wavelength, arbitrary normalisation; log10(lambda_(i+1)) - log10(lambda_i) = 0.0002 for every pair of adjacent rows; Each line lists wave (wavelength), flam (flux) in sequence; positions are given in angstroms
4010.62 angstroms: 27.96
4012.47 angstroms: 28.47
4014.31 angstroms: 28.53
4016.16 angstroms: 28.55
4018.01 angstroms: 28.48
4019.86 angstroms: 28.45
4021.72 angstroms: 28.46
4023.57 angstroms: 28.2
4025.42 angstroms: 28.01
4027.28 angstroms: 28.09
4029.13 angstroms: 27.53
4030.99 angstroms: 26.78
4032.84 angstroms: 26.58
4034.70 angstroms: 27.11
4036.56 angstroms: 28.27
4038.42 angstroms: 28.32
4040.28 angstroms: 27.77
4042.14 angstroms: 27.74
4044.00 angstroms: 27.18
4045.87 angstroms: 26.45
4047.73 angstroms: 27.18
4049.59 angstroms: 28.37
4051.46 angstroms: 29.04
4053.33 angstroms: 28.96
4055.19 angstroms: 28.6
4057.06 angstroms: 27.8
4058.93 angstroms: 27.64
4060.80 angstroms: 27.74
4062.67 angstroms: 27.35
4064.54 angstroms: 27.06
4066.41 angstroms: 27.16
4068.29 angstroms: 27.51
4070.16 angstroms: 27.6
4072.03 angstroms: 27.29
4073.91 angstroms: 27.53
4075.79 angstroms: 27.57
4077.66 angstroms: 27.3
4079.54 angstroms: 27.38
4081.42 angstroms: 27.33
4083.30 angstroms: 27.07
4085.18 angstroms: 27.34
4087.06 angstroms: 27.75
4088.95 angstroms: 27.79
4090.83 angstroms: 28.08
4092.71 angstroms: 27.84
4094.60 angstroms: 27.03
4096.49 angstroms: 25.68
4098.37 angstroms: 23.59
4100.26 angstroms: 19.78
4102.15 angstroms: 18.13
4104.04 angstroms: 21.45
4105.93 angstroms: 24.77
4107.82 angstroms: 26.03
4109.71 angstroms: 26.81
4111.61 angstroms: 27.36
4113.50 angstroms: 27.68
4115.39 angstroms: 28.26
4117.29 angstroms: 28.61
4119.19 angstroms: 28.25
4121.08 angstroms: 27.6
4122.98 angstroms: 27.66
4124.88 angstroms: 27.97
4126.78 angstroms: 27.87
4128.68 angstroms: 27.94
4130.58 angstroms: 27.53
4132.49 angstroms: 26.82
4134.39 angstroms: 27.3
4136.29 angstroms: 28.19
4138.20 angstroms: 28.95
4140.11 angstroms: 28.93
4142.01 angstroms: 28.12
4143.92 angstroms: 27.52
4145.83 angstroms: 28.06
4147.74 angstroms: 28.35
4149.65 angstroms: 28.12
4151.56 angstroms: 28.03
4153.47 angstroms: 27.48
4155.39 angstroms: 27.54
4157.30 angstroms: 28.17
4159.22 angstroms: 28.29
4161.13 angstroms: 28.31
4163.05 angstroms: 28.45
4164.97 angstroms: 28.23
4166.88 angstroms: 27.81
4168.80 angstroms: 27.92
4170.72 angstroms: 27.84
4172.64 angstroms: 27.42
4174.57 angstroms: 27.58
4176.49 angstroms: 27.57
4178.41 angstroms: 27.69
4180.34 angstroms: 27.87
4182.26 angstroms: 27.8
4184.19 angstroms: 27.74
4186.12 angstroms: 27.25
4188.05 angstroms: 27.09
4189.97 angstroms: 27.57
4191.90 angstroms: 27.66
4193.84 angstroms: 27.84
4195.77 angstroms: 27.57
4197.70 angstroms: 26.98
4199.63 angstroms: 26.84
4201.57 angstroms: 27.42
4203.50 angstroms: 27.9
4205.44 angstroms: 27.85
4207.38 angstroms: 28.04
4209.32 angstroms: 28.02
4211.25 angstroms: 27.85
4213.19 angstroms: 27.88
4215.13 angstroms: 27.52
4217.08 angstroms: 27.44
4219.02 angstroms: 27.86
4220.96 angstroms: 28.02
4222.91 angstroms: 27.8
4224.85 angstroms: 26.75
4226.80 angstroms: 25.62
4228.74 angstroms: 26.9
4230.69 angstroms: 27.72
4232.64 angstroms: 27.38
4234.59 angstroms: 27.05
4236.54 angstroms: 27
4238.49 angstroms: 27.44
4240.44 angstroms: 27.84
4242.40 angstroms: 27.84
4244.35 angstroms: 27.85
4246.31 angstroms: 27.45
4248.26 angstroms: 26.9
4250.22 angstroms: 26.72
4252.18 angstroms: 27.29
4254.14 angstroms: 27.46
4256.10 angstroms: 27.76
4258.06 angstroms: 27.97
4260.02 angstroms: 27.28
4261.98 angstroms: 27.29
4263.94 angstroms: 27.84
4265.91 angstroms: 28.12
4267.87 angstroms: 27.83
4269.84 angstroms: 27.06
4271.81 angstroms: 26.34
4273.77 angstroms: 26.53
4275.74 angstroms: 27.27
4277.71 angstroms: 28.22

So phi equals 27.72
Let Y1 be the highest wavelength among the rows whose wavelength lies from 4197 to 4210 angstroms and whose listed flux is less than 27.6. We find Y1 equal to 4201.57 angstroms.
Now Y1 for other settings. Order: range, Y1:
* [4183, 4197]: 4195.77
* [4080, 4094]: 4085.18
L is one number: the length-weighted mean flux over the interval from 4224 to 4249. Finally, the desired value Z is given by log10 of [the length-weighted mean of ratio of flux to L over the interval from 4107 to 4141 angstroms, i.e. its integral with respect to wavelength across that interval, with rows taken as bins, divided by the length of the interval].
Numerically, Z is 0.0086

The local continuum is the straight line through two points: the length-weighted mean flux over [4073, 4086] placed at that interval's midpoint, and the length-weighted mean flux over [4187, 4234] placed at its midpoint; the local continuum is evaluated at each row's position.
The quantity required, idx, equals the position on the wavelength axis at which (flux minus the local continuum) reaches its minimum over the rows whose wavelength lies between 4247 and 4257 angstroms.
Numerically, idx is 4250.22 angstroms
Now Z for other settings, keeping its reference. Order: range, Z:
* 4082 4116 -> -0.0252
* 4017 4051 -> 0.0082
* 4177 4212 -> 0.0062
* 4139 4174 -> 0.0127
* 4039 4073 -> 0.0076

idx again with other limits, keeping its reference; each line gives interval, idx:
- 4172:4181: 4172.64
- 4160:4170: 4166.88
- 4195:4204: 4199.63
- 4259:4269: 4260.02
